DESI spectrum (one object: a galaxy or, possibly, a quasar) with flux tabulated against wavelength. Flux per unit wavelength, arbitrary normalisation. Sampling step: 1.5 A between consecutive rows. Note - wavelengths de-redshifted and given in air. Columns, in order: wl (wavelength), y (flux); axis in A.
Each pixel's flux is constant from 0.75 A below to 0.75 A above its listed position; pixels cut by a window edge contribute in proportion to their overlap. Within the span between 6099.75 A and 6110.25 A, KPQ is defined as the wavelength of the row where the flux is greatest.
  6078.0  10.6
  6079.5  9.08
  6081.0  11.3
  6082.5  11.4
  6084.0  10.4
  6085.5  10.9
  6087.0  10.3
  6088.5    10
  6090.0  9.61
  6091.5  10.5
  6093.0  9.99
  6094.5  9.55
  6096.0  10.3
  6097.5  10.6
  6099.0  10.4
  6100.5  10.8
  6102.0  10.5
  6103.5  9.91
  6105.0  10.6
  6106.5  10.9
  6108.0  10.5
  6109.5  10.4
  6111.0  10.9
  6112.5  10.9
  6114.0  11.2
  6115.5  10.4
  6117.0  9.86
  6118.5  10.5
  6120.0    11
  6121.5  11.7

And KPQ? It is 6106.5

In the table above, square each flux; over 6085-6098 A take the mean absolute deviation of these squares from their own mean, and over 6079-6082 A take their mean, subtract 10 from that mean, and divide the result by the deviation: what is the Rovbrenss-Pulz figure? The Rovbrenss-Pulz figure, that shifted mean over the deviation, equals 13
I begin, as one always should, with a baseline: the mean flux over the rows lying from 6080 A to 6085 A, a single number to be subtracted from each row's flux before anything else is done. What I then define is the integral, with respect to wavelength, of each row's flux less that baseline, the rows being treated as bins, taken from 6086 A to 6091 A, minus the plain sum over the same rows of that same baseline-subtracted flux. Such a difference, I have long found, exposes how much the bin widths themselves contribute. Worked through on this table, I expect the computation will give -1.6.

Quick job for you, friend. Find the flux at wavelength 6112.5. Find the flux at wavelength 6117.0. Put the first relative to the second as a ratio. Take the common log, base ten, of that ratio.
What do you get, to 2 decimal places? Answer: 0.04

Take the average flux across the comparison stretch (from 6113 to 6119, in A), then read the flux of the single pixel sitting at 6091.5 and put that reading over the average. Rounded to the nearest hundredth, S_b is 1.00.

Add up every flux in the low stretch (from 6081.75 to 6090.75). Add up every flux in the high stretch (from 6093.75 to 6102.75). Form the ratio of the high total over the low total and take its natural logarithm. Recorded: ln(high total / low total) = -0.01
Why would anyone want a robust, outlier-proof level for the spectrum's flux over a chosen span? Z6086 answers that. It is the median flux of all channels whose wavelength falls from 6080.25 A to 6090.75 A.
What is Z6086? 10.4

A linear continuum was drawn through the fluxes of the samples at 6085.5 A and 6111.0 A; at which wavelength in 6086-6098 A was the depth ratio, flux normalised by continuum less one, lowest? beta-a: 6094.5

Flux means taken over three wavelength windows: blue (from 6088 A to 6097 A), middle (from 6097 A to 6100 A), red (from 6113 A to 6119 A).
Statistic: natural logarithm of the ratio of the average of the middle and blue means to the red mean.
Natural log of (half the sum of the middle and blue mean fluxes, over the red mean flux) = -0.024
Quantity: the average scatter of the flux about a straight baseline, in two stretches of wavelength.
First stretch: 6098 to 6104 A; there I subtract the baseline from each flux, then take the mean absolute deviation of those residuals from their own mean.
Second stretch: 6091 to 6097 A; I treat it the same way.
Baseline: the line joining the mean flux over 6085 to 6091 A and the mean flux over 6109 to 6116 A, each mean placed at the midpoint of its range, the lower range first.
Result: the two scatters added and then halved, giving 0.29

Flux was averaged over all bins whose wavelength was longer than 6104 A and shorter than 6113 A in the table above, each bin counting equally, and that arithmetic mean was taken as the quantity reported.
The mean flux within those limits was 10.7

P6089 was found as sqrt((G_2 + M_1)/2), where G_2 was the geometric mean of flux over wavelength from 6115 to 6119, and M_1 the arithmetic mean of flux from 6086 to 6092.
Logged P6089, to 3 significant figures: 3.19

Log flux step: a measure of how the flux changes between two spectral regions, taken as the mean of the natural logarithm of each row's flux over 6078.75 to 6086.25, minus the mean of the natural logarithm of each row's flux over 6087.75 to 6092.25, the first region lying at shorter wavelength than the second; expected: 0.05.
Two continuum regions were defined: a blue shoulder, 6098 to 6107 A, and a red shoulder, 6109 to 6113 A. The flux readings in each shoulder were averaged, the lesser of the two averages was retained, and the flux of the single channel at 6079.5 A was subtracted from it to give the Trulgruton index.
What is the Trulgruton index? 1.4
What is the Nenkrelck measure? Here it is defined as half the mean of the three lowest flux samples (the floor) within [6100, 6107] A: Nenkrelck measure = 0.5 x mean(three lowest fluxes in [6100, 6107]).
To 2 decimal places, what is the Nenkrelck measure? 5.17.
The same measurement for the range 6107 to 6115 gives 5.30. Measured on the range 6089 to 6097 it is 4.86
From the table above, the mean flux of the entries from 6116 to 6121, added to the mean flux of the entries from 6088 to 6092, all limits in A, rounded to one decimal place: 20.5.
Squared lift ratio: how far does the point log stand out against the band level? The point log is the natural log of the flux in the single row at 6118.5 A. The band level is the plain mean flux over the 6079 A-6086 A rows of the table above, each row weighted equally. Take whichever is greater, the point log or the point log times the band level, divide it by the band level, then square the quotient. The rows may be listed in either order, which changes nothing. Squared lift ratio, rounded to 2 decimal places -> 5.53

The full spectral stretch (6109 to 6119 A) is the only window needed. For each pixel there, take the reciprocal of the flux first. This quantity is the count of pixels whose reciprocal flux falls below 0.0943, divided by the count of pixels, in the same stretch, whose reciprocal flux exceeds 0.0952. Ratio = 0.75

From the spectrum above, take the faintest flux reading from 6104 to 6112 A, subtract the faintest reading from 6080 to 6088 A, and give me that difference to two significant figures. 0.10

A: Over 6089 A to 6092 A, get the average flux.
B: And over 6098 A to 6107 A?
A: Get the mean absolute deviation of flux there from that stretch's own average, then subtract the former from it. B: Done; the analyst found -9.8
